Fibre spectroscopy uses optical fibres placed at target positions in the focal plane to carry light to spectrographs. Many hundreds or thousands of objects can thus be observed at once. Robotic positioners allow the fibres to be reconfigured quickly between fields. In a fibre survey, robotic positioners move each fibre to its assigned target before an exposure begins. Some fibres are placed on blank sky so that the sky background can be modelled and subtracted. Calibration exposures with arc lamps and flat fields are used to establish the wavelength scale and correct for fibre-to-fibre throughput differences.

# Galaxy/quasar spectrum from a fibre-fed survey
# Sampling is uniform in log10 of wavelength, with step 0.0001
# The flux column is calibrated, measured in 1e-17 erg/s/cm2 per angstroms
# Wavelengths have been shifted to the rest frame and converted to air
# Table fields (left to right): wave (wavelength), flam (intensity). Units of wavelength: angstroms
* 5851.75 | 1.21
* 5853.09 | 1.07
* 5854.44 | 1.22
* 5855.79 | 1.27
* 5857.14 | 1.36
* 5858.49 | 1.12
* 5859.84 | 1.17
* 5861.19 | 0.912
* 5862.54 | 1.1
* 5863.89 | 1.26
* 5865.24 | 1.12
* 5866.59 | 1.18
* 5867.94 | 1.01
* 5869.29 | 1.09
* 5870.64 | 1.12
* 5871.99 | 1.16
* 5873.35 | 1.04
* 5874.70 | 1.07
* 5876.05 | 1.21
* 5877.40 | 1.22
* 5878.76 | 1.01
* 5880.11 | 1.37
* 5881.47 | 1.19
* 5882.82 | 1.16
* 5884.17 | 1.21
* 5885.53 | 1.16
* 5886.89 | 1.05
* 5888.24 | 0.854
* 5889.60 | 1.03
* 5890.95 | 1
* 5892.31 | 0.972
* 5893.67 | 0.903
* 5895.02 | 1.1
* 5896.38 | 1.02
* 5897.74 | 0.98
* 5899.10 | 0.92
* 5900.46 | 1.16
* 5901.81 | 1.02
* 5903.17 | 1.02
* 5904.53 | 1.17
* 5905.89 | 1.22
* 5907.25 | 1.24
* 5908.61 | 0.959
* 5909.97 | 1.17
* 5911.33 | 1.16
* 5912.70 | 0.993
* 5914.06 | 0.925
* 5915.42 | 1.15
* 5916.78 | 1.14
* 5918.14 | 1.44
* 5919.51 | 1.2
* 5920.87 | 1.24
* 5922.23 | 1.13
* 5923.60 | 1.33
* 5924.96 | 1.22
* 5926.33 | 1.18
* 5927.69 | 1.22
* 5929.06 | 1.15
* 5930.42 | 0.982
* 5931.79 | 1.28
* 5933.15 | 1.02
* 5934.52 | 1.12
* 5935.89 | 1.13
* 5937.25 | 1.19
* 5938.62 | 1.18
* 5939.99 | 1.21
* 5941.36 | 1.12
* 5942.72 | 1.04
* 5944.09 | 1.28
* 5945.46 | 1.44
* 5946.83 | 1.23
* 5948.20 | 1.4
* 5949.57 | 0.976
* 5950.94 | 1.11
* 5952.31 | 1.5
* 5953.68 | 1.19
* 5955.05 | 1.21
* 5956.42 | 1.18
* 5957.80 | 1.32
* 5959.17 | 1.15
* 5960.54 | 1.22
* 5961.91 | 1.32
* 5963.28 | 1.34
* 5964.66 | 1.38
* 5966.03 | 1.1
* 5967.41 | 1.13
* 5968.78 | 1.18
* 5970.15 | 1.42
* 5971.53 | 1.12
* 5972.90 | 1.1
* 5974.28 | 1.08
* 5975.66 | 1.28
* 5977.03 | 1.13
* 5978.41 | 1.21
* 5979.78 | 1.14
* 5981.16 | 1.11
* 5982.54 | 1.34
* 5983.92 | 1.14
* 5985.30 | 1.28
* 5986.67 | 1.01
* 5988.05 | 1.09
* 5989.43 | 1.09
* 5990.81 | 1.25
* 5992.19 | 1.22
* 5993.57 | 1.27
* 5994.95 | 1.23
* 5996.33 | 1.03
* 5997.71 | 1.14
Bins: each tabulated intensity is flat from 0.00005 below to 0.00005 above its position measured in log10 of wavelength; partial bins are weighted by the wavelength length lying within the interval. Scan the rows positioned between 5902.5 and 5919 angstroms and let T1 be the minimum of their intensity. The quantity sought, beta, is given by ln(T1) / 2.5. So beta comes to -0.031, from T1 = 0.925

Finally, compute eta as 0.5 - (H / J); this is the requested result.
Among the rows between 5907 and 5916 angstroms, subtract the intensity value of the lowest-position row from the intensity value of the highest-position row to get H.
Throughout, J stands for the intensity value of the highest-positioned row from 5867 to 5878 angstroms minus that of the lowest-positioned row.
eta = 0.9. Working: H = -0.1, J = 0.21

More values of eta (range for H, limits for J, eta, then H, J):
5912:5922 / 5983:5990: 5.4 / 0.2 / -0.05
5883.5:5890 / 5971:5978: 18.5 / -0.2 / 0.01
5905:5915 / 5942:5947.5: 2.1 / -0.3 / 0.19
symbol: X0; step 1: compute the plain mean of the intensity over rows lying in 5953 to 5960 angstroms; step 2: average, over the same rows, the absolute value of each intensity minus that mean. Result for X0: 0.044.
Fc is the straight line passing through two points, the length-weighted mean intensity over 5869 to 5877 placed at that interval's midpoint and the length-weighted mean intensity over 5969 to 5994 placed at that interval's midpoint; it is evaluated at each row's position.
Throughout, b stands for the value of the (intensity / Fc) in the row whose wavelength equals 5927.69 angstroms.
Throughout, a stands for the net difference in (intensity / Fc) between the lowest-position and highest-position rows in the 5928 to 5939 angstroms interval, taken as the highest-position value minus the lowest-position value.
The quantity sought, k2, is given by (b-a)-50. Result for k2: -48.96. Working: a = 0.02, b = 1.06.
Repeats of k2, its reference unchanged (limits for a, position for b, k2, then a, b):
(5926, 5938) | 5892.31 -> -49.14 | 0.00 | 0.86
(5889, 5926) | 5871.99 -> -49.11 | 0.15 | 1.04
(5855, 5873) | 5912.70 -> -49.02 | -0.11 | 0.87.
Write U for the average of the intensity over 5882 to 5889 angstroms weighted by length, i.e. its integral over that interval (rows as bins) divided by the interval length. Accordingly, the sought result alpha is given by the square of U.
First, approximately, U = 1.09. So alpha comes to 1.18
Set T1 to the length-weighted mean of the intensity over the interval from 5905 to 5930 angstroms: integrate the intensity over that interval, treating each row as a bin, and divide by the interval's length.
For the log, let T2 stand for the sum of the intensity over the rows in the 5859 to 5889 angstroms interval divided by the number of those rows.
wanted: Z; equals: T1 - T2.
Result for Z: 0.05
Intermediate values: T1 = 1.17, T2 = 1.12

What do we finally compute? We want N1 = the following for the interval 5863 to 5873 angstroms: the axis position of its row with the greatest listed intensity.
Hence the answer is 5863.89 angstroms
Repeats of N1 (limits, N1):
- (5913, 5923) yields 5918.14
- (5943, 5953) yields 5952.31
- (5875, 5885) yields 5880.11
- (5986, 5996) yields 5993.57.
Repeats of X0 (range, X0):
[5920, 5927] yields 0.052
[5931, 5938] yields 0.070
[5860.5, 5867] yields 0.087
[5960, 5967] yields 0.090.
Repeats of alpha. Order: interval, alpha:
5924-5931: 1.35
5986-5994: 1.33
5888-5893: 0.95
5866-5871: 1.21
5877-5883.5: 1.41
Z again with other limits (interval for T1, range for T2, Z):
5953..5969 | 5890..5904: 0.22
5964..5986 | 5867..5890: 0.08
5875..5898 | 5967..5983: -0.10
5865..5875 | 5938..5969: -0.13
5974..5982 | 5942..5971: -0.08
